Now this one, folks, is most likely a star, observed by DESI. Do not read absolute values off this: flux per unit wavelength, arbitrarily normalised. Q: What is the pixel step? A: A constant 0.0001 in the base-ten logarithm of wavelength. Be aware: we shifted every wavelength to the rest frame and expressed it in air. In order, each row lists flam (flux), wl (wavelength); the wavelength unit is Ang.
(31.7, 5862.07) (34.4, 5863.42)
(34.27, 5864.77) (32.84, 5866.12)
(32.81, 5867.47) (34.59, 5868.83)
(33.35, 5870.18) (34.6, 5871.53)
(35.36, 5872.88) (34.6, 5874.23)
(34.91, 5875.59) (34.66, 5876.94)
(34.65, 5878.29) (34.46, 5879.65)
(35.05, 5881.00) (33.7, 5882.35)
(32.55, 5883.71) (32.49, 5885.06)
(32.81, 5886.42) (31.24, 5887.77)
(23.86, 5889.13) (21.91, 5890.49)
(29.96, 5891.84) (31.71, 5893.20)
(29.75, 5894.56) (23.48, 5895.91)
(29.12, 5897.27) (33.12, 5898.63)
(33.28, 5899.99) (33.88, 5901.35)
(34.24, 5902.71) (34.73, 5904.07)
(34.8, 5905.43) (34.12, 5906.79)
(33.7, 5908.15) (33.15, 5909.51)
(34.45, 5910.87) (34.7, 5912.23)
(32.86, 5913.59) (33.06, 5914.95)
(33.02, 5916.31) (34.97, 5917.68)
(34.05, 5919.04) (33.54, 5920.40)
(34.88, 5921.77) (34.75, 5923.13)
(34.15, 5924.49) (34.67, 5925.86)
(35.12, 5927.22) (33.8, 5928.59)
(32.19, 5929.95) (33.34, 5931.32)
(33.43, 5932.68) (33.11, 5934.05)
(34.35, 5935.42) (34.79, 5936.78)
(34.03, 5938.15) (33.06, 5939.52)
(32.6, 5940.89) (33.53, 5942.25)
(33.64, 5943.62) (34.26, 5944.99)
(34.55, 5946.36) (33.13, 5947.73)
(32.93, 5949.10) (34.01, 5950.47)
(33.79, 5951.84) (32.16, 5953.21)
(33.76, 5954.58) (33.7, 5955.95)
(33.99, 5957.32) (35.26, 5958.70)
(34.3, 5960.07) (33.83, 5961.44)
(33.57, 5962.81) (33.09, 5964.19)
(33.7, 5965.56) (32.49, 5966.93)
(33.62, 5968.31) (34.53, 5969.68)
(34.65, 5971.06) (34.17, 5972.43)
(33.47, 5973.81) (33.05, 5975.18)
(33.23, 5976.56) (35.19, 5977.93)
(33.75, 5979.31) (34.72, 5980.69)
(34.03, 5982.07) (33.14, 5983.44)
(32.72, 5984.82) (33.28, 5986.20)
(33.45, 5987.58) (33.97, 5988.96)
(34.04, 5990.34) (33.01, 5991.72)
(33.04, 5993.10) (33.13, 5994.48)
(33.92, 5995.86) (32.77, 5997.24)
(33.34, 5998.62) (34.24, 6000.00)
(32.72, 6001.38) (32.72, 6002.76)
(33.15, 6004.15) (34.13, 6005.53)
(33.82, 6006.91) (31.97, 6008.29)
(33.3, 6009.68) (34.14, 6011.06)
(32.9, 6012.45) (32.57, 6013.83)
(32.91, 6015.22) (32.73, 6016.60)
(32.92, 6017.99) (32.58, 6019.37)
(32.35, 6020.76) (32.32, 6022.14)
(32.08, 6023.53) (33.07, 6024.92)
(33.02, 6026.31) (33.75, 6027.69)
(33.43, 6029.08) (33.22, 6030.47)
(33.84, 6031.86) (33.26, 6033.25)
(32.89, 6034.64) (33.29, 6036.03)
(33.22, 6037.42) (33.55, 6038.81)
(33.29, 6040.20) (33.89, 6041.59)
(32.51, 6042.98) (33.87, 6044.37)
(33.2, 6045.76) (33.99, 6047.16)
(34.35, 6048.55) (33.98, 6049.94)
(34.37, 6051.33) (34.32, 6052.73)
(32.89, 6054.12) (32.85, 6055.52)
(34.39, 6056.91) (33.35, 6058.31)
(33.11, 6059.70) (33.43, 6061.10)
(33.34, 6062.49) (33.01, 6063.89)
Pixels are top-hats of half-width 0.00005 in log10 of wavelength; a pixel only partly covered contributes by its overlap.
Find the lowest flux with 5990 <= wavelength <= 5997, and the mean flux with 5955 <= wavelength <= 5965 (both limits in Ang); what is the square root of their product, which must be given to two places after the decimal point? 33.48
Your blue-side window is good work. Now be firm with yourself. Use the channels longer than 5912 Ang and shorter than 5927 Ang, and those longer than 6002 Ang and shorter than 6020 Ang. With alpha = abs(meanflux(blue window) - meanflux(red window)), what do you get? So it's 1.0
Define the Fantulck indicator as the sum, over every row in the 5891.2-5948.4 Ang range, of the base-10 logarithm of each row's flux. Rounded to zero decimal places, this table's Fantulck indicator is 64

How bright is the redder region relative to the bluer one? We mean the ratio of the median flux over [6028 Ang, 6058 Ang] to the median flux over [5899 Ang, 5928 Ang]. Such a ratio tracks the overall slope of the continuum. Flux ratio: 0.98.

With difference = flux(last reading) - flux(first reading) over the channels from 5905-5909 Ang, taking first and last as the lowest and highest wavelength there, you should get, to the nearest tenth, -1.1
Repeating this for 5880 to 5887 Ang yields -2.2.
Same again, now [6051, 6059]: -1.0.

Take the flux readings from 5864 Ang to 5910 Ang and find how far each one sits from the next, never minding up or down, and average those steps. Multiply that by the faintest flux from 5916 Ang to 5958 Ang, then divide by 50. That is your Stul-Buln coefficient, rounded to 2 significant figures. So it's 1.0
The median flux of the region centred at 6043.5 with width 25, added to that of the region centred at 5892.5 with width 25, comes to 65.9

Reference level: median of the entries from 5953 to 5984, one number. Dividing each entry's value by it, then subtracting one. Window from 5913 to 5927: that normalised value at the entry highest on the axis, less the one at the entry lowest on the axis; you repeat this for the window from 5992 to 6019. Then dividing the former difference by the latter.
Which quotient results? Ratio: -15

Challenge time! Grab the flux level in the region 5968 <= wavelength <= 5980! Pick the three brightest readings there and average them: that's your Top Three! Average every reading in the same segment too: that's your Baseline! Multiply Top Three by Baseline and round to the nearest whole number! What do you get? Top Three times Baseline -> 1182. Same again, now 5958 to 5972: 1180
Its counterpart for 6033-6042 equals 1119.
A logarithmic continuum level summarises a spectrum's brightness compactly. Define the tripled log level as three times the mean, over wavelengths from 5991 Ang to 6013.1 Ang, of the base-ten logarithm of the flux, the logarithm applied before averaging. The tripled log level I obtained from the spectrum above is 4.566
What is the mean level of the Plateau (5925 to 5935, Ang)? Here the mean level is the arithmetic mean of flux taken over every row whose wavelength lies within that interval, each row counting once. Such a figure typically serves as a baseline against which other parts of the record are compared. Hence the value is 33.7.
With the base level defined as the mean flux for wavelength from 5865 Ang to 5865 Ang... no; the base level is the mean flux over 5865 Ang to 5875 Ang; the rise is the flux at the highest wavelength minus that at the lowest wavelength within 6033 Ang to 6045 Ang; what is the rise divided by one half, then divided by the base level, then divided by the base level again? 0.0011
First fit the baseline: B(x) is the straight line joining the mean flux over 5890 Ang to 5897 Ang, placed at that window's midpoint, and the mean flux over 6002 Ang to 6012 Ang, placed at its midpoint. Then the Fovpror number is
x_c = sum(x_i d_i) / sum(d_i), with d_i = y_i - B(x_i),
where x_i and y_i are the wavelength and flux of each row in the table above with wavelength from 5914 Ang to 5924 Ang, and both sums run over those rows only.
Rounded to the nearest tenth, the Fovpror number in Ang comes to 5919.2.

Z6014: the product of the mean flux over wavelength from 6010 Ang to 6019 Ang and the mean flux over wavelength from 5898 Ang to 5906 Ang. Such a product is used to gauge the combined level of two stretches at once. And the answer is 1123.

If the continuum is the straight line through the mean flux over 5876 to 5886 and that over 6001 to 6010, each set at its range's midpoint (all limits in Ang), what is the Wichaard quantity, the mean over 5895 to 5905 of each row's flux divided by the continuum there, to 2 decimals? 0.94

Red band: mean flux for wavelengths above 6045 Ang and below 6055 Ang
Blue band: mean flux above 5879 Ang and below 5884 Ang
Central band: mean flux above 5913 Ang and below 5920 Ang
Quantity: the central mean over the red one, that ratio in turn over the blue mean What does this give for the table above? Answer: 0.0292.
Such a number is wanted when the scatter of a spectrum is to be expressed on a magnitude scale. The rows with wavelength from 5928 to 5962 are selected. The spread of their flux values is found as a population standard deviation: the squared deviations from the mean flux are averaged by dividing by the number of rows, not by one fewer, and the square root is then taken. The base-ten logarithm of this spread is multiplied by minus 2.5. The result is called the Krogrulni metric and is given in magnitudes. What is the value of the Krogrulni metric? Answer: 0.33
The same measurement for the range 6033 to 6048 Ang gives 0.93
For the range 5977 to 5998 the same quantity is 0.41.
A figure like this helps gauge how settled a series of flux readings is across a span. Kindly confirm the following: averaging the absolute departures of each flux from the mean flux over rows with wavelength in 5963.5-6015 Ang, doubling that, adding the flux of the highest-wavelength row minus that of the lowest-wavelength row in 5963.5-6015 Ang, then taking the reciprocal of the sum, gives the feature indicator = 1.6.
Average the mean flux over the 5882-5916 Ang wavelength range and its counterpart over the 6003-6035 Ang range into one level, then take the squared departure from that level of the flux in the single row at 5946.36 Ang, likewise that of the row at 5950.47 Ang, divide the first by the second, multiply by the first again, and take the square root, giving 2.9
